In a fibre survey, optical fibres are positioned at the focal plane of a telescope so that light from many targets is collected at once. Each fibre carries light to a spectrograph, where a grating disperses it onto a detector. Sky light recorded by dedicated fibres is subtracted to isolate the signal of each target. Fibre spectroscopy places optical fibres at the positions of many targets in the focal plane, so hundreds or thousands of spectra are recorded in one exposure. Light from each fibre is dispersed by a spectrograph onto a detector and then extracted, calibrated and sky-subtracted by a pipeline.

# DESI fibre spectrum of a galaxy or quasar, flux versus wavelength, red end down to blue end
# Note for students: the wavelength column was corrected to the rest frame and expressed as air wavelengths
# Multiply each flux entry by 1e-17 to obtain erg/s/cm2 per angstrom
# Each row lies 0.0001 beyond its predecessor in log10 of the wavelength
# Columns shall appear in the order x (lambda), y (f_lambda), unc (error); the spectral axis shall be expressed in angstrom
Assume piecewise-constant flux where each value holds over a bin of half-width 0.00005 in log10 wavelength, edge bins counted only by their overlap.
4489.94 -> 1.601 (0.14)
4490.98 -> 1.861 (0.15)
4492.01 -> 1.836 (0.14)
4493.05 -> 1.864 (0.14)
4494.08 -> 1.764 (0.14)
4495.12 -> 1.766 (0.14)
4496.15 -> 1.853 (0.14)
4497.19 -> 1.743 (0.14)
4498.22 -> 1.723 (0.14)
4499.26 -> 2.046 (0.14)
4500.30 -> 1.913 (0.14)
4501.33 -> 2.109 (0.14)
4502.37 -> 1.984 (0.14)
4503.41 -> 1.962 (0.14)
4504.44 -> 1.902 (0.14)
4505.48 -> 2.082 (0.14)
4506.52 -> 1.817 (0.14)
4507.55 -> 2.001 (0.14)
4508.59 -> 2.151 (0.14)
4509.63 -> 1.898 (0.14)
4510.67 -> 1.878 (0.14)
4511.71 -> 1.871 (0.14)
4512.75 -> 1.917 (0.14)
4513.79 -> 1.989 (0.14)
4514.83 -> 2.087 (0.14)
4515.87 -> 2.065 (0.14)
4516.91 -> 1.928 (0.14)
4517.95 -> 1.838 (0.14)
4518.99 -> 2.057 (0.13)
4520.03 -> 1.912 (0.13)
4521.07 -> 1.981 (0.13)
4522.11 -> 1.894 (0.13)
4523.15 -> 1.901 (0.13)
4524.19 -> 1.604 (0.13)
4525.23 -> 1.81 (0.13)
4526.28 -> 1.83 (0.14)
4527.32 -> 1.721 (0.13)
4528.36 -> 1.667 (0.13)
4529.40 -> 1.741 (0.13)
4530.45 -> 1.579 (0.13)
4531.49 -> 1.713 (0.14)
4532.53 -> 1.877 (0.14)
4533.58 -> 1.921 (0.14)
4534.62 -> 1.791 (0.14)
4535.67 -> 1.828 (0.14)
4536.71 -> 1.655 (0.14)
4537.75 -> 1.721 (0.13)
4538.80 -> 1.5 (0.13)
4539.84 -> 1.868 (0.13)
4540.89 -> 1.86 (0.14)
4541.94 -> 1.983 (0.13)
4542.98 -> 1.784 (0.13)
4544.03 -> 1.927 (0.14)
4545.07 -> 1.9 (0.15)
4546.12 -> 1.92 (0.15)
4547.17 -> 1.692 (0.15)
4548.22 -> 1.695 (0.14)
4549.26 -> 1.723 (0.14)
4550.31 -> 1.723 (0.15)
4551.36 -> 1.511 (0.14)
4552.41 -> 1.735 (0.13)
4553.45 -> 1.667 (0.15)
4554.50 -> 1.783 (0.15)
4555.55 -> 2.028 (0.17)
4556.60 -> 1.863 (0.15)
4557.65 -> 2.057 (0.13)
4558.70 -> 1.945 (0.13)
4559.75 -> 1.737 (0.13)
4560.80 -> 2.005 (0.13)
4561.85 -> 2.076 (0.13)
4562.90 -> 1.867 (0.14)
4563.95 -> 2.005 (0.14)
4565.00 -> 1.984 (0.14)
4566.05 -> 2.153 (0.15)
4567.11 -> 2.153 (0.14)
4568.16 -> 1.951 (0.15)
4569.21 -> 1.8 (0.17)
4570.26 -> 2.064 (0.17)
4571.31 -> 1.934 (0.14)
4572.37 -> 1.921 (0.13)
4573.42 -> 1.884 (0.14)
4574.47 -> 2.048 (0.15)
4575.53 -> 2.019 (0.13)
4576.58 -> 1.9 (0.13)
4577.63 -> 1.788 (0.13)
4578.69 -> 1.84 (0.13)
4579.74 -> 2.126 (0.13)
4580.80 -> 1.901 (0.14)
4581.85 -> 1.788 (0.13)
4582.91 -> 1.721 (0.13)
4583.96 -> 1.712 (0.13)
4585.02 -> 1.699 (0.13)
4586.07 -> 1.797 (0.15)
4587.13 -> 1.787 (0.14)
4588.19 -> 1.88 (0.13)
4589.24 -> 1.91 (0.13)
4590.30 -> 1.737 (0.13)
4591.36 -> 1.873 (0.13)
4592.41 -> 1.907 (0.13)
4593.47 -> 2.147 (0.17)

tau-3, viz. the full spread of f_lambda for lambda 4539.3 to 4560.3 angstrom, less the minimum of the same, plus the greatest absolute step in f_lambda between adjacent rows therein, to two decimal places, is -0.72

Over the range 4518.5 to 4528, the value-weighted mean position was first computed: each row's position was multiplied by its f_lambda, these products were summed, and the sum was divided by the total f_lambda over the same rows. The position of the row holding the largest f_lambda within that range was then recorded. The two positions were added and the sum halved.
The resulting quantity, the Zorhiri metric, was 4521.0 angstrom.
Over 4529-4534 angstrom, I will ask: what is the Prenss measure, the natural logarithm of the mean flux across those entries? 0.57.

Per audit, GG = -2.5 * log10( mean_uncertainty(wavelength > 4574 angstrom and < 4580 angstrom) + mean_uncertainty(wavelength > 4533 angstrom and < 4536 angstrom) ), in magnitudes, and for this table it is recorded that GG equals 1.41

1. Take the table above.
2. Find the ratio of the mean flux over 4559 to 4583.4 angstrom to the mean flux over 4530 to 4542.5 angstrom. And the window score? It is 1.09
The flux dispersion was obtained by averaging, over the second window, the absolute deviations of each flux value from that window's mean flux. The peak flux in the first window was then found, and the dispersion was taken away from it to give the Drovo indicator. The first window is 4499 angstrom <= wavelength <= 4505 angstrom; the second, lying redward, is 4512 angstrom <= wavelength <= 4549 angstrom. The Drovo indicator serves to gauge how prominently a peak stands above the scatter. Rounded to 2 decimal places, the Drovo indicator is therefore 1.99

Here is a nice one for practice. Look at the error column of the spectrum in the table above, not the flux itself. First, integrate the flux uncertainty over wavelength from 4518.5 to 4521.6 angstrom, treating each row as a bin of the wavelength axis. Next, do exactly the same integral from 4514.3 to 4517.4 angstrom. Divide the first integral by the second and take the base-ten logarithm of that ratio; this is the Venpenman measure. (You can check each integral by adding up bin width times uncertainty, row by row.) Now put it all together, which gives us -0.032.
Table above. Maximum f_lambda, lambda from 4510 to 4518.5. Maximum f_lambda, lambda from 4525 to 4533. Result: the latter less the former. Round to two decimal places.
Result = -0.21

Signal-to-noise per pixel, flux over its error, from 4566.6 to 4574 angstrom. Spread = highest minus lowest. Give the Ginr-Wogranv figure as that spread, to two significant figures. 4.8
